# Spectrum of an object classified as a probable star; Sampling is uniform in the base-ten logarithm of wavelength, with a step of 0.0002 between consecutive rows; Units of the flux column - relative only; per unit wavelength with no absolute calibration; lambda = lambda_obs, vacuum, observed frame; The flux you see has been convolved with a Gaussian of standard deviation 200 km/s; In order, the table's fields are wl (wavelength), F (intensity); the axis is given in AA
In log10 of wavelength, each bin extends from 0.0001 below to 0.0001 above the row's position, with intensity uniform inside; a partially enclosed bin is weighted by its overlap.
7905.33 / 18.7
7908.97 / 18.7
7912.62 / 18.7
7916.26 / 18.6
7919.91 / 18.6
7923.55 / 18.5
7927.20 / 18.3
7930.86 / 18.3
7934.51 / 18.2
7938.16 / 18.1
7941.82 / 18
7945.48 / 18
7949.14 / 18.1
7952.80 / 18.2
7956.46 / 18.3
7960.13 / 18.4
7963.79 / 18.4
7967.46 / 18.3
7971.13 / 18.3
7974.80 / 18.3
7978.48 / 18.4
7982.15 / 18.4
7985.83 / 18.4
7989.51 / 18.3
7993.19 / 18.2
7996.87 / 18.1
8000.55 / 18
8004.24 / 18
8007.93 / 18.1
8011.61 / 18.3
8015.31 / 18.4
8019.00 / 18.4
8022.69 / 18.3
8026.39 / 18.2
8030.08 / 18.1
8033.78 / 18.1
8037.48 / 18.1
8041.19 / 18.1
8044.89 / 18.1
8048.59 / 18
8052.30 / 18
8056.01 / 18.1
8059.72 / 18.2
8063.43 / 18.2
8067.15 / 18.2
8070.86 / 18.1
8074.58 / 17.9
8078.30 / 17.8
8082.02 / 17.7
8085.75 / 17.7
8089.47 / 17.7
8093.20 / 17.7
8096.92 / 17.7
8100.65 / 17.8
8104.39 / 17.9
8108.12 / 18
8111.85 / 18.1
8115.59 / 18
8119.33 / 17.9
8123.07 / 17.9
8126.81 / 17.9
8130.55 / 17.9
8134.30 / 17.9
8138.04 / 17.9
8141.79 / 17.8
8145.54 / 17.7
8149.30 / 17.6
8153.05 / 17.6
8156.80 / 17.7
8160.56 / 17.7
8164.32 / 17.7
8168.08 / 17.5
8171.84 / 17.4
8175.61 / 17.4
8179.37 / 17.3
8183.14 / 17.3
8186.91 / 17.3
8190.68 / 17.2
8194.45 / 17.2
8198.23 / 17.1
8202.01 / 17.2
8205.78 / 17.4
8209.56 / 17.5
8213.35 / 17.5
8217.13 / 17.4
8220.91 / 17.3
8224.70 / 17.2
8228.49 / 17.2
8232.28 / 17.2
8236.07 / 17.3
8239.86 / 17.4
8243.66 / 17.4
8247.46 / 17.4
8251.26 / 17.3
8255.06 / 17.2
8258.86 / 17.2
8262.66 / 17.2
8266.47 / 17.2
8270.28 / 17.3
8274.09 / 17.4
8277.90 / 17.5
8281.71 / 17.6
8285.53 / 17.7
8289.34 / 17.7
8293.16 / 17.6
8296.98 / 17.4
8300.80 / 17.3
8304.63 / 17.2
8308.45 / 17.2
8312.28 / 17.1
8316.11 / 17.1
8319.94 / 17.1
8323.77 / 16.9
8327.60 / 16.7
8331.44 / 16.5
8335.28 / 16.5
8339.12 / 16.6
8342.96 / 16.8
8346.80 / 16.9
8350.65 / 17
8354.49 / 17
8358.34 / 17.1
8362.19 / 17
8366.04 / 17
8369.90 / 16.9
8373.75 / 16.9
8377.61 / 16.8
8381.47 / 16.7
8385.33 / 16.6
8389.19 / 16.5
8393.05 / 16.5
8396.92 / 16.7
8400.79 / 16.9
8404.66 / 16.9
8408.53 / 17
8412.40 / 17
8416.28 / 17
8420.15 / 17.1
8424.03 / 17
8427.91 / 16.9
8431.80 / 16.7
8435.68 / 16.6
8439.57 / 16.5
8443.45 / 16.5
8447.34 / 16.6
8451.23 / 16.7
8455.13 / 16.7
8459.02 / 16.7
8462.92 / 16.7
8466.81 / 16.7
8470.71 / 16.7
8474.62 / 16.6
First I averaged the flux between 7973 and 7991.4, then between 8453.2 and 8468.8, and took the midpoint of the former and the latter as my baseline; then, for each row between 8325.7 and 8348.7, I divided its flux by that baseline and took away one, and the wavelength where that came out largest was 8346.80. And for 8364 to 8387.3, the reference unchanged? 8366.04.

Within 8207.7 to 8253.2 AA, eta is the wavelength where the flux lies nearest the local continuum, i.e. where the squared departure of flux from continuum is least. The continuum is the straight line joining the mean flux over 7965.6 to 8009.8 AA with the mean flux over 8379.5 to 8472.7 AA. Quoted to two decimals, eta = 8209.56 AA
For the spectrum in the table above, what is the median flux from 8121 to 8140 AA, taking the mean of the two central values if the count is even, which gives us 17.9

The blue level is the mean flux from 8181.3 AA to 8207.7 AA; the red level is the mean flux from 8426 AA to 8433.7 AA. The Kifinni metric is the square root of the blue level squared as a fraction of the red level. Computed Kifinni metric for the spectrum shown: 4.21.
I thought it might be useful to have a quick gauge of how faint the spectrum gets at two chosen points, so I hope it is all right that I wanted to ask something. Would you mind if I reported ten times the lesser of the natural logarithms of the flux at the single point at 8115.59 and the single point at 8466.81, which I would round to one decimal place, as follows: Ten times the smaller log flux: 28.2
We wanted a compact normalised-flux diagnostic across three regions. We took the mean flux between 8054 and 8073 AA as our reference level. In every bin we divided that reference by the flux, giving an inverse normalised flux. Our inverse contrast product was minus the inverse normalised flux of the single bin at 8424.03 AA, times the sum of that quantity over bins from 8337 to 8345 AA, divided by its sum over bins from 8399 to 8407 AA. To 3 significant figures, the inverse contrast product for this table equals -1.08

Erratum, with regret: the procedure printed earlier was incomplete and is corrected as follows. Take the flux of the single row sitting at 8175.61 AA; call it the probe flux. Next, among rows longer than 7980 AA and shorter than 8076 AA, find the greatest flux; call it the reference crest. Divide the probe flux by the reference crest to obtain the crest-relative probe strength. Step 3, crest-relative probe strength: 0.946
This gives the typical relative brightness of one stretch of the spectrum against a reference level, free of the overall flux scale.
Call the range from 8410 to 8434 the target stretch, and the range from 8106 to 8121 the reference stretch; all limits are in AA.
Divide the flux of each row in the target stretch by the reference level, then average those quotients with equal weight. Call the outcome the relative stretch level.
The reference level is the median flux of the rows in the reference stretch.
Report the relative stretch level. 0.94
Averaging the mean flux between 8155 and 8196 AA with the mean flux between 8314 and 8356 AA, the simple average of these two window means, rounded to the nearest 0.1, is 17.1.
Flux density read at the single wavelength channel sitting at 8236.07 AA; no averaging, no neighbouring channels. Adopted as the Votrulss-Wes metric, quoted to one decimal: 17.3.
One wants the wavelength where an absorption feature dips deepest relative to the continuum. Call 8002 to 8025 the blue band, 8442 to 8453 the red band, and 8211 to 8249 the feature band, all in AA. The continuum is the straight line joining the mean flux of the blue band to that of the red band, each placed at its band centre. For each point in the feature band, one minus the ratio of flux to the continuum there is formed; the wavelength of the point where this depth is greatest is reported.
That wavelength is 8224.70 AA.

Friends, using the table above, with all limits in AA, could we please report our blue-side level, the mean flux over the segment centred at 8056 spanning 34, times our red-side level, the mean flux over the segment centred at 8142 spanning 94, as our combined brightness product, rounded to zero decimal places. 321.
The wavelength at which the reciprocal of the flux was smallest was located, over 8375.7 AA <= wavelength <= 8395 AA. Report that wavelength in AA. 8377.61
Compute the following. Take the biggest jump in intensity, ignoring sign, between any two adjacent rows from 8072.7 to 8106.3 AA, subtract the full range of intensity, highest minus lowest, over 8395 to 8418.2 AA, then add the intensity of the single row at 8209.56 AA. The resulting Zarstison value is 17.3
